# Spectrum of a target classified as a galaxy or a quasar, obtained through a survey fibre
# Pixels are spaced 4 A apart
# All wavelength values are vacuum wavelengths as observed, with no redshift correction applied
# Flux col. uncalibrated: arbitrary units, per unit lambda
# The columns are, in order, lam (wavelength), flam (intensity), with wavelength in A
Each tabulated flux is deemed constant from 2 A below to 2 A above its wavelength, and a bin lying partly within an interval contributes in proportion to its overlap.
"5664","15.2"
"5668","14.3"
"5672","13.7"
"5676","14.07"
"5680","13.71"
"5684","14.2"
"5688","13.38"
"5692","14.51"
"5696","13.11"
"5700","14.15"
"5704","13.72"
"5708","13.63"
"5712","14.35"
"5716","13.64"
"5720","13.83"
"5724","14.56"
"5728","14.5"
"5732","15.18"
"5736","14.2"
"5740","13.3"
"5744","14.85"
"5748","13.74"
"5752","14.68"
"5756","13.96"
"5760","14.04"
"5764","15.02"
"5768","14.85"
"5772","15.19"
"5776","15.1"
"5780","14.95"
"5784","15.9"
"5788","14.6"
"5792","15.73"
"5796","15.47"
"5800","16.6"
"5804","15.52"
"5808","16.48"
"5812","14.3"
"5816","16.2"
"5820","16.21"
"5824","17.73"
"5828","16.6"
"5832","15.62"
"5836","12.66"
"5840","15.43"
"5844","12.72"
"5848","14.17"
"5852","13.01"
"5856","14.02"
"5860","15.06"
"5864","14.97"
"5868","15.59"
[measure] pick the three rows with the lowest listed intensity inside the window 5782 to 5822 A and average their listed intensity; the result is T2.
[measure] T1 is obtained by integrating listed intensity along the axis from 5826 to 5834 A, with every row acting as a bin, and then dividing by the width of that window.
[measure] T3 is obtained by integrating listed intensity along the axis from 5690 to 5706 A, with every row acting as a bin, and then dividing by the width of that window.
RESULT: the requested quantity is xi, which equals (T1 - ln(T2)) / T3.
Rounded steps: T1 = 16.1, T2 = 14.8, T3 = 13.9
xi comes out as 0.97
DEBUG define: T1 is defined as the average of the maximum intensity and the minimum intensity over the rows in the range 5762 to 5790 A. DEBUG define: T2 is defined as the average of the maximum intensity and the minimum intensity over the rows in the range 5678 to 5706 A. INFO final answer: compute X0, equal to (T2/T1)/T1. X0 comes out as 0.059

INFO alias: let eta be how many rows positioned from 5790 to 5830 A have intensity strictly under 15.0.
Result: 1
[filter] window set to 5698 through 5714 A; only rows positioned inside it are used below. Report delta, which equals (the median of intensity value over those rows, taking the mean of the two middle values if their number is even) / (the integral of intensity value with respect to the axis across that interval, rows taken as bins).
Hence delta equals 0.062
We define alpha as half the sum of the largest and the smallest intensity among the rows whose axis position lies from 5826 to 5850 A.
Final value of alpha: 14.63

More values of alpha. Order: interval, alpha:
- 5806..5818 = 15.39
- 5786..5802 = 15.60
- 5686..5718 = 13.81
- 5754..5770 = 14.49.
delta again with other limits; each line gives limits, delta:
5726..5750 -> 0.042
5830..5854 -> 0.041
